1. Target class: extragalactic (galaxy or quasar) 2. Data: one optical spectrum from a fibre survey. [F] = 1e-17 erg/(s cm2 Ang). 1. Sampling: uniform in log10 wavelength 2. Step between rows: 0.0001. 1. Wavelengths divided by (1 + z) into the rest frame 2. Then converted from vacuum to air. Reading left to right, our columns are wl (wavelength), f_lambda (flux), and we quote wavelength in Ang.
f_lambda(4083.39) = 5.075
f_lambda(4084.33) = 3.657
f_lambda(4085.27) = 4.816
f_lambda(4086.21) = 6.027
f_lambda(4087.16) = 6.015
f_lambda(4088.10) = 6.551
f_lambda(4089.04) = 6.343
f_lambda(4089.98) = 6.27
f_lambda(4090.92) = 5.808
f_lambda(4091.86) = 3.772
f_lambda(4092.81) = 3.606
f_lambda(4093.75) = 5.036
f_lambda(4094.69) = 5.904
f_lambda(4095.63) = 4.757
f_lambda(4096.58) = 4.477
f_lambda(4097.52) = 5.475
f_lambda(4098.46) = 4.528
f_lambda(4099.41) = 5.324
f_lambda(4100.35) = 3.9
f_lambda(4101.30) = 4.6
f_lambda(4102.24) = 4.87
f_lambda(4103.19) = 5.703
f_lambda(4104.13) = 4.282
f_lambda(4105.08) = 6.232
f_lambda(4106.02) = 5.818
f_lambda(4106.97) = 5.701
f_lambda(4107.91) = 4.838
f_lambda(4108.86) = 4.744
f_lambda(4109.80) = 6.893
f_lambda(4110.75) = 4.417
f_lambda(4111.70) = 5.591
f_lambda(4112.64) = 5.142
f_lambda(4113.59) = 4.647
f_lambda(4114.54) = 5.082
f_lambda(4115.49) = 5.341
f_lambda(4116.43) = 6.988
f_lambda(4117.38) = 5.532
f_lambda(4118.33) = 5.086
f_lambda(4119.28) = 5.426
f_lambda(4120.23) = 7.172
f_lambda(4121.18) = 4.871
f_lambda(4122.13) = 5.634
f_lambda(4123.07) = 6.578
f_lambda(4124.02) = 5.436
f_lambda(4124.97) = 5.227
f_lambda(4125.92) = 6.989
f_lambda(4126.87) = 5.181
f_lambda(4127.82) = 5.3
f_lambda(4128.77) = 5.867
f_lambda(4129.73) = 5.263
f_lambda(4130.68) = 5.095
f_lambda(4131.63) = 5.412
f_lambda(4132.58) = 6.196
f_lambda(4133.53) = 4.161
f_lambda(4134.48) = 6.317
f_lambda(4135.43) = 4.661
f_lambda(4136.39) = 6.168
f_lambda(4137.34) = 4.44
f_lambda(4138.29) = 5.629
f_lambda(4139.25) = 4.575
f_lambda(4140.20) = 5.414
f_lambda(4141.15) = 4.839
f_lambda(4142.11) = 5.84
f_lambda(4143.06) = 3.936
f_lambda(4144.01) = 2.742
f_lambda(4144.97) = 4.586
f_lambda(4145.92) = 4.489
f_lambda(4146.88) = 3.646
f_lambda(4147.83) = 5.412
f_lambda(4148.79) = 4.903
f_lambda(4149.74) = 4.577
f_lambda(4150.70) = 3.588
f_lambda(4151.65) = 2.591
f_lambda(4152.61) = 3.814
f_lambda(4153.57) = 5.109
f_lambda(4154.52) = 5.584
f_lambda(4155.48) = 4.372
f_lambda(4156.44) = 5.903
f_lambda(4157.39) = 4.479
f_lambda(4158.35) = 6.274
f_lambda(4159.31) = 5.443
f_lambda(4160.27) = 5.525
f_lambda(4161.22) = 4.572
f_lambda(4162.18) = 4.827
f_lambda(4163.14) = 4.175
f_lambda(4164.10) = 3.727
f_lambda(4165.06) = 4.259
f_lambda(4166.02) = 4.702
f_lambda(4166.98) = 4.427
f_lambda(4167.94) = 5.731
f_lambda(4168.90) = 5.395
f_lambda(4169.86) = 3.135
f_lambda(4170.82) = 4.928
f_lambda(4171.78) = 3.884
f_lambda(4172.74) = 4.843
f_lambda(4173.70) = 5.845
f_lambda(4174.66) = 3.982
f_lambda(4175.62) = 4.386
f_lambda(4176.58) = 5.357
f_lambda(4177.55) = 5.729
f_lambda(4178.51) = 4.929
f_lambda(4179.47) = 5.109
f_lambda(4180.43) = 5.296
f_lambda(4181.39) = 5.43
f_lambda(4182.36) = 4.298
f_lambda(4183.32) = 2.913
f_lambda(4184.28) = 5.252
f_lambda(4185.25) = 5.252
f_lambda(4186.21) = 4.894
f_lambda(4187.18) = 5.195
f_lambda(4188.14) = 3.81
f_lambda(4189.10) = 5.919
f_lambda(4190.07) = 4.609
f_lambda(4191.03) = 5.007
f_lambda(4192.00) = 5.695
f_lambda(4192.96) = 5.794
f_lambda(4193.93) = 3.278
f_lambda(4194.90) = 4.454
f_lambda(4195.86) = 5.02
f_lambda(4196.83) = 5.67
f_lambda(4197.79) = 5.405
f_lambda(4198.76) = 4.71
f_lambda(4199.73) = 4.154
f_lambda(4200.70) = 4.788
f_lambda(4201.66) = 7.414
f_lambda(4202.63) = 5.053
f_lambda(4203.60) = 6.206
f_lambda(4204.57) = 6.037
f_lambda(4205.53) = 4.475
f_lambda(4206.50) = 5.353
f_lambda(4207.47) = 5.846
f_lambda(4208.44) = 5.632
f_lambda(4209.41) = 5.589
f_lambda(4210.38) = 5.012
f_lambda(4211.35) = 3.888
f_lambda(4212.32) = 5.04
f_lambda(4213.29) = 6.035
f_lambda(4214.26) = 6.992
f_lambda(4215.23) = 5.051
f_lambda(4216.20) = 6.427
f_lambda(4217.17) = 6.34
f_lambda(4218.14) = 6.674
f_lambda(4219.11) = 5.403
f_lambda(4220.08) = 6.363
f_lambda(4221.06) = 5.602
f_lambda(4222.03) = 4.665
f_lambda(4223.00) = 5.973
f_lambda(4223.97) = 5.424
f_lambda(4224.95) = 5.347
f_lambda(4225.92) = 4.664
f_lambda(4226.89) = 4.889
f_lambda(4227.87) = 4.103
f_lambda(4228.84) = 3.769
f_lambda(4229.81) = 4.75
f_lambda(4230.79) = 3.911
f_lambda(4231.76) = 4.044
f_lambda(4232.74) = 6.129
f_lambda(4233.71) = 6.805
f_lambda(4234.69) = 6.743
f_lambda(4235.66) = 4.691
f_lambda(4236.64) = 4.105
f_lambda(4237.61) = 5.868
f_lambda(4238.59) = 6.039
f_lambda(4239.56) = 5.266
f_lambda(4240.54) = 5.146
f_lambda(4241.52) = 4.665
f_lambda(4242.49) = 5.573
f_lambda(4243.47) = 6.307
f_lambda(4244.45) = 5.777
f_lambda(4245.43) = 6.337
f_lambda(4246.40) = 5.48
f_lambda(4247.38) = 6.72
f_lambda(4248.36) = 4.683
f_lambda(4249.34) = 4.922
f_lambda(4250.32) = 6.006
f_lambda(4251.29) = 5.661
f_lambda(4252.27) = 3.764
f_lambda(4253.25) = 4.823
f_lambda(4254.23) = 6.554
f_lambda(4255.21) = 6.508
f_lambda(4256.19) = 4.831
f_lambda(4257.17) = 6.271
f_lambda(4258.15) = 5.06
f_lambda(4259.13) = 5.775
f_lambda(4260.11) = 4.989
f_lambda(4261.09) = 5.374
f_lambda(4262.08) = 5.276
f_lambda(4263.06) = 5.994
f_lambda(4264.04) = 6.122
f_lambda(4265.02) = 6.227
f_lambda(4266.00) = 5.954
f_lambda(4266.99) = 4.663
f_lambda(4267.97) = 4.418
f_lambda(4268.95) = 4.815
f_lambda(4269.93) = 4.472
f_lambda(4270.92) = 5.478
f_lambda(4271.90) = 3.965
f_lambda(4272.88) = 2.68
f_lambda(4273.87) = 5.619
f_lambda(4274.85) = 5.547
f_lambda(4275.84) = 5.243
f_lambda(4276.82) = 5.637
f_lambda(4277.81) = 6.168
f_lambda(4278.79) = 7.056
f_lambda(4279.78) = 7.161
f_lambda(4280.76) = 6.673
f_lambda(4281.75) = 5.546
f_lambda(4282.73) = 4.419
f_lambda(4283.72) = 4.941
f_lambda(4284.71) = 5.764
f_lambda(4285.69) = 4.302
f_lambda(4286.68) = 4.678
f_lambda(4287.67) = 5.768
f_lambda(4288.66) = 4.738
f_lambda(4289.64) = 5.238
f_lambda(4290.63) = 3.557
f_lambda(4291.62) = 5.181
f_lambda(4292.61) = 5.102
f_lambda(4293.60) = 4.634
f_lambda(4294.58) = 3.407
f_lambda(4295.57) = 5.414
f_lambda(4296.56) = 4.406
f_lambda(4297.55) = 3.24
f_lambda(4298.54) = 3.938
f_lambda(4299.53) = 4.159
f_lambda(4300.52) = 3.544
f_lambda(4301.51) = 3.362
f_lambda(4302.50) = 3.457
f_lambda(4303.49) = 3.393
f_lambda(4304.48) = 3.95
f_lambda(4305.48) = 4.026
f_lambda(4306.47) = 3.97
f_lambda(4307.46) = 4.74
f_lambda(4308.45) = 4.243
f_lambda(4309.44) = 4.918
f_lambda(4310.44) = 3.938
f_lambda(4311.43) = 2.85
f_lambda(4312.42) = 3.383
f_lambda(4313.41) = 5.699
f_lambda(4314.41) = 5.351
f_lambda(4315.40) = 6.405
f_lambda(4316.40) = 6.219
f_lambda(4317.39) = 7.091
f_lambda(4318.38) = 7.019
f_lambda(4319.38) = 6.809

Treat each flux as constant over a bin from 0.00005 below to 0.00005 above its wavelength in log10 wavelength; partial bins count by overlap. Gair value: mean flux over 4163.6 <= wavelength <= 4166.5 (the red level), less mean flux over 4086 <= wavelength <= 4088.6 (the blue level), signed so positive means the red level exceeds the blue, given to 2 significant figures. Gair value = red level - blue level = -2.0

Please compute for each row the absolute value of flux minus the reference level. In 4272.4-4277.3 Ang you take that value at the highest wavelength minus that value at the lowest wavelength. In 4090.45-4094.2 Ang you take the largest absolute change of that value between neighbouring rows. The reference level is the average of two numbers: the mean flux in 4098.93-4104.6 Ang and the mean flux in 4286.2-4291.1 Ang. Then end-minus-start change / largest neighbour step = -1.3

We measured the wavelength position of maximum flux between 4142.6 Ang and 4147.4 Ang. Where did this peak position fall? 4144.97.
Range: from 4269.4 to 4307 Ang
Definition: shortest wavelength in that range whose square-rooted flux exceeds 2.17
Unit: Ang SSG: 4270.92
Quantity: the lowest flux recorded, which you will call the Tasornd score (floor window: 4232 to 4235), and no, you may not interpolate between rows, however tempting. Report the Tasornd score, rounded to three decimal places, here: 6.129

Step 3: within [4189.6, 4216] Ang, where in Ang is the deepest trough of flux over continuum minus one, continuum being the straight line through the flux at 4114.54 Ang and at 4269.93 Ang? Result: 4193.93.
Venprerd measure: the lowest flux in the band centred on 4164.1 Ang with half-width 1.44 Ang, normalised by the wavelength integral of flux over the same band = 0.32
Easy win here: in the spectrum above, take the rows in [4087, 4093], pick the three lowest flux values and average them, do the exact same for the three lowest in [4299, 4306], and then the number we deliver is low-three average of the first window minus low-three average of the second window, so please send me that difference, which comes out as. 1.0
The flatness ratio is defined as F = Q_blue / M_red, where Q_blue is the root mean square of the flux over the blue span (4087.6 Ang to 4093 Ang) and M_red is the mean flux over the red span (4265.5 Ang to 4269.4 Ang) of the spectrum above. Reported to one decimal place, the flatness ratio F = 1.1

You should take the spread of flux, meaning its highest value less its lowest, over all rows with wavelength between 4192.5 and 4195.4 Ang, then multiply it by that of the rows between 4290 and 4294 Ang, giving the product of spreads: 4.1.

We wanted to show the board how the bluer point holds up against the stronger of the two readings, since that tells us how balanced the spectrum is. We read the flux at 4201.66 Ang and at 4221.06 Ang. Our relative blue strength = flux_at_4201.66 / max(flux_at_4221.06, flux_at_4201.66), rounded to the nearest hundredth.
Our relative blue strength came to 1.00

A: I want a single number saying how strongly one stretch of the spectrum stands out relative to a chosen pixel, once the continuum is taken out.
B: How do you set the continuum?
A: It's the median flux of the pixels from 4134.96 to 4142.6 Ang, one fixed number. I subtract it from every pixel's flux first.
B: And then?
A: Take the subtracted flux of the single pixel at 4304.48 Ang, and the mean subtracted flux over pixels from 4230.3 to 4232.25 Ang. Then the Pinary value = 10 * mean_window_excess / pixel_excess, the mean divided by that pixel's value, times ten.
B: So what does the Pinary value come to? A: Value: 10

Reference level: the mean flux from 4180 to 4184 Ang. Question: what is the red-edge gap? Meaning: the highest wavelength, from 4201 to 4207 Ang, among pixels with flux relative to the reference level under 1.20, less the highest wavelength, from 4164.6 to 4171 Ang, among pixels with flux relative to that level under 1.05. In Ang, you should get 36.6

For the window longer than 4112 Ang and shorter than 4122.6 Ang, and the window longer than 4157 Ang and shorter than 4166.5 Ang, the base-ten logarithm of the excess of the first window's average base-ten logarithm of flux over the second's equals -1.20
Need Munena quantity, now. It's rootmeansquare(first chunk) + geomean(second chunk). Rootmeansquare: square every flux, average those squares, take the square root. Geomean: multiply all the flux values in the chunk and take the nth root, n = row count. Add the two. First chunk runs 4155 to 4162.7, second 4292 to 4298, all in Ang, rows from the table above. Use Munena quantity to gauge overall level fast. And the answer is 9.5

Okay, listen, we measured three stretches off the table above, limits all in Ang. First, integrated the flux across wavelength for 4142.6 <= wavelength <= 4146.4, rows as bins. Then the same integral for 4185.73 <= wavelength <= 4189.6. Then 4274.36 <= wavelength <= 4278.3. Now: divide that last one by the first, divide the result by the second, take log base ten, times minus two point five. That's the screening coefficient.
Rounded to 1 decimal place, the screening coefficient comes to 2.8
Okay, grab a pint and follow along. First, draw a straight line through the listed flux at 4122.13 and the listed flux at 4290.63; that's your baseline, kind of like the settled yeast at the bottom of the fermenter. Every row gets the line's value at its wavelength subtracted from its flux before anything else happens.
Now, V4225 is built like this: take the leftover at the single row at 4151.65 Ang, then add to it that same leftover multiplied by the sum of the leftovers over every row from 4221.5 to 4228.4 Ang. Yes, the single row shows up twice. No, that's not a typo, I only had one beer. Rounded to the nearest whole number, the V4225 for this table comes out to -15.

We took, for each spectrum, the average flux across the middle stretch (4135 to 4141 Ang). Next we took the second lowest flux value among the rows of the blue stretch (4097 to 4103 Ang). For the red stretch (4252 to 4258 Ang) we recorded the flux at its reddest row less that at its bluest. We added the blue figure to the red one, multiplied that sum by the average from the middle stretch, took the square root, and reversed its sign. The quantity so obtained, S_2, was -6.0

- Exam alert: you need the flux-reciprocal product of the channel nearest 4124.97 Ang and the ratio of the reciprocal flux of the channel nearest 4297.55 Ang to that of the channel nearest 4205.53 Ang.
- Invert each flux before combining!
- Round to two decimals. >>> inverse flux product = 0.26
